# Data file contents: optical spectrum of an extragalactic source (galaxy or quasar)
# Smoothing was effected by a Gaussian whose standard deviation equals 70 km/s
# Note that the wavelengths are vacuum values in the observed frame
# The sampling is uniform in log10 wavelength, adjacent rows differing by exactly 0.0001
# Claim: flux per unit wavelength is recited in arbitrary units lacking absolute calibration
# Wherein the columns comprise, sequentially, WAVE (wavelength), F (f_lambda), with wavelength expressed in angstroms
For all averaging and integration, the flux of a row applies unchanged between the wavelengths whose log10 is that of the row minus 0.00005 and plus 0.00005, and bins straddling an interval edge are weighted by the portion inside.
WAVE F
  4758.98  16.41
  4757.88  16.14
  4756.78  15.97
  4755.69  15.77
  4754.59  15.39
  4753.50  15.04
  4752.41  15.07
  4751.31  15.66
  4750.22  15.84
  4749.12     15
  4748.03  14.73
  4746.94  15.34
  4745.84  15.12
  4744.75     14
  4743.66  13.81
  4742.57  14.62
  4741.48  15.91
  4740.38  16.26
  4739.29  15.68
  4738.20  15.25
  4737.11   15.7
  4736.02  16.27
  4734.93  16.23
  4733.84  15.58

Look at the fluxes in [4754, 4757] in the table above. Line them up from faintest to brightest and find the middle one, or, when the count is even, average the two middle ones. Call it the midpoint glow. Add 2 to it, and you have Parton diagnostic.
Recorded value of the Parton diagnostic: 17.8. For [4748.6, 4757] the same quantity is 17.5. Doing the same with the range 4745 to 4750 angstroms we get 17.1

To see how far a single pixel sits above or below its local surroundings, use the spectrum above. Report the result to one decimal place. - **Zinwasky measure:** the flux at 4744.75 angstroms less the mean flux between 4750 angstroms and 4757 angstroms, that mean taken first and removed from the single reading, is -1.5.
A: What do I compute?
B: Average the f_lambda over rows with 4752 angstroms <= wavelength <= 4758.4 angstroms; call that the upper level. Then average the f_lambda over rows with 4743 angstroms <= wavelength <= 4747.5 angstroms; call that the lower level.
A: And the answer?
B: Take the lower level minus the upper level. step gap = -1.0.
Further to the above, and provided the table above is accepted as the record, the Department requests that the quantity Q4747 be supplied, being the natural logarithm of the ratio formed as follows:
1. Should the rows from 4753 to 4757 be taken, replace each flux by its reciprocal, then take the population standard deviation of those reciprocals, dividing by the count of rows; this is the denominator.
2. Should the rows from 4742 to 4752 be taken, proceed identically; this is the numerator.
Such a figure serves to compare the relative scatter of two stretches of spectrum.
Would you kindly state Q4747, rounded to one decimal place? 0.7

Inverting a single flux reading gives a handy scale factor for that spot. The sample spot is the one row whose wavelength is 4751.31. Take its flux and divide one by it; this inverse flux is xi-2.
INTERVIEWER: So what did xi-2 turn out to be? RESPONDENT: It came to 0.0639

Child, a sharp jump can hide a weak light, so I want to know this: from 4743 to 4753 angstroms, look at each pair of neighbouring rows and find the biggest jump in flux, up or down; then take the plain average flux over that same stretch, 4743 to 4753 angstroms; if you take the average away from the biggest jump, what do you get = -13.8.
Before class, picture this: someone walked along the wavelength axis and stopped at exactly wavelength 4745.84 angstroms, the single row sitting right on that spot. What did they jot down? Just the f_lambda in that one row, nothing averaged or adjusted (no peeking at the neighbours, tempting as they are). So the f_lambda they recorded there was 15.12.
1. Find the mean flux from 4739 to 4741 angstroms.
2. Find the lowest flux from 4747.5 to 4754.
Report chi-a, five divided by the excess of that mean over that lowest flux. 4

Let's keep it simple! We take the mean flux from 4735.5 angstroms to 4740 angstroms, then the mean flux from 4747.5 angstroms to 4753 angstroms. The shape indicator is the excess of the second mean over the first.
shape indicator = -0.5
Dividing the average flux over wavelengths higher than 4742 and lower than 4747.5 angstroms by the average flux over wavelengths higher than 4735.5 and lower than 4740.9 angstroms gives 0.92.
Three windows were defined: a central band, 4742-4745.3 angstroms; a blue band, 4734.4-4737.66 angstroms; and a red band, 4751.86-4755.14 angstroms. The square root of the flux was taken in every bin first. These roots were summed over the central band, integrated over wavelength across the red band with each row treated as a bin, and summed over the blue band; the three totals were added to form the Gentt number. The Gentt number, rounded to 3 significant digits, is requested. 36.1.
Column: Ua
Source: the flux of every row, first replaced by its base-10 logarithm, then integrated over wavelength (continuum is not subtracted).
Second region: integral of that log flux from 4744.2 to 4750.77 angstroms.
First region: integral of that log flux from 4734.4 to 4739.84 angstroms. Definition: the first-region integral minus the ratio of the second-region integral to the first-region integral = 5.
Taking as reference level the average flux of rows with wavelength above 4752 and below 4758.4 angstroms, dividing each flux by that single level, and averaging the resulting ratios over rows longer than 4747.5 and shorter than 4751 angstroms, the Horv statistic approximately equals 0.98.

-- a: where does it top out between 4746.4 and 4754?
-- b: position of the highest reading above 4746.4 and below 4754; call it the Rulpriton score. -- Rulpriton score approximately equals 4750.22 angstroms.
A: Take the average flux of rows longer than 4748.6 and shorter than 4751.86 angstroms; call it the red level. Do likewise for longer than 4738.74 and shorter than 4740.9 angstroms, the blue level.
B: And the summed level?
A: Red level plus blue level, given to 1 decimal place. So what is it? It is 31.5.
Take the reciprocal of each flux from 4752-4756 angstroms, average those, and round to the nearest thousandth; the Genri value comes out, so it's 0.065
